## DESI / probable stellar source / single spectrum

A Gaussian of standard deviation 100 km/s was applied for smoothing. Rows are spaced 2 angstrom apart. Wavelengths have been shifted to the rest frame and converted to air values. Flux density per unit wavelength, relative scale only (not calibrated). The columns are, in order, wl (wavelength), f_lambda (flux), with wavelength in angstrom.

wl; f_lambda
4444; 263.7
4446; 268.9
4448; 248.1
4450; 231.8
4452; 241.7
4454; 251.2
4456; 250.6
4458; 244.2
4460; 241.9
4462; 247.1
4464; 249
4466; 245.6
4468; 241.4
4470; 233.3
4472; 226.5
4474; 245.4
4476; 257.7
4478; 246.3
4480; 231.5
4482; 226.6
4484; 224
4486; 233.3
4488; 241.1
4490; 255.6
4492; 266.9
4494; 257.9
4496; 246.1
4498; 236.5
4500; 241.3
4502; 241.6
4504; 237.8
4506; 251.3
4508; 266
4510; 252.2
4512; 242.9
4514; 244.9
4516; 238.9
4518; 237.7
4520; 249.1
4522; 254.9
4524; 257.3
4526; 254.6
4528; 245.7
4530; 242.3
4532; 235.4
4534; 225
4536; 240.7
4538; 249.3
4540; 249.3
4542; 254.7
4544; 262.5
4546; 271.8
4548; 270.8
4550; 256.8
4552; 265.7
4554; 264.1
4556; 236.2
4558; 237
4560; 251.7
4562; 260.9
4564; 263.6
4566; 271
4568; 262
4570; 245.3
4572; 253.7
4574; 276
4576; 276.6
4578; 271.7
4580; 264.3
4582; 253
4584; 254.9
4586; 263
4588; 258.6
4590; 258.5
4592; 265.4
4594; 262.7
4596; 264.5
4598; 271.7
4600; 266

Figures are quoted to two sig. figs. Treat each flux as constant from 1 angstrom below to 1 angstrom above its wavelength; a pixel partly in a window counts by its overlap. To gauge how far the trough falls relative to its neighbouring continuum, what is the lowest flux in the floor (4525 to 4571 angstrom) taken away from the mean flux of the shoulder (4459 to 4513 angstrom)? 19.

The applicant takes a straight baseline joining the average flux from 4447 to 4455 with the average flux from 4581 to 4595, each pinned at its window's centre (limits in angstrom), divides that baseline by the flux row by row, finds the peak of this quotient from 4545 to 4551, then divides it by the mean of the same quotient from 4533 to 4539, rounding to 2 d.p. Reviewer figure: 0.93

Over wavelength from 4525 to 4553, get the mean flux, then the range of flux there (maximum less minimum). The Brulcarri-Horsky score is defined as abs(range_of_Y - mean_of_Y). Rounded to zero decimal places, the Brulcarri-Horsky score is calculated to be 205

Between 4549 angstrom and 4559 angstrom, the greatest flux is 265.7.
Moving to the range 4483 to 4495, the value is 266.9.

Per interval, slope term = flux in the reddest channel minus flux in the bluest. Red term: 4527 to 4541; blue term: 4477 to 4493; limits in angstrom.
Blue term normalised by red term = 5.7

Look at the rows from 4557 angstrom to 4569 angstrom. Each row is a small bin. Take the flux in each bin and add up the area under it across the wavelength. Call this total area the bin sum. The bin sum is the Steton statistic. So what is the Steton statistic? 3092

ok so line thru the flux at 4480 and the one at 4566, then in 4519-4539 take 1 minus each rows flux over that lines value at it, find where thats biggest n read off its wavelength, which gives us 4534 angstrom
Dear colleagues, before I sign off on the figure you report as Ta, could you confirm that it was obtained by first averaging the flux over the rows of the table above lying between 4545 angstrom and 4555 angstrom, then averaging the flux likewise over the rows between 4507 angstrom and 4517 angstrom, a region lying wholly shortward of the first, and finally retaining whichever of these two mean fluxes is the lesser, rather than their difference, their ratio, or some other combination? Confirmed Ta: 249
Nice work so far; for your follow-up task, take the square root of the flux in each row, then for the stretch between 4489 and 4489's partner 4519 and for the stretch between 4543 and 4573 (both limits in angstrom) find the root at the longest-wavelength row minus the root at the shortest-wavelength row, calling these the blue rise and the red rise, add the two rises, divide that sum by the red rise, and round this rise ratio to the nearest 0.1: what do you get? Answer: 3.1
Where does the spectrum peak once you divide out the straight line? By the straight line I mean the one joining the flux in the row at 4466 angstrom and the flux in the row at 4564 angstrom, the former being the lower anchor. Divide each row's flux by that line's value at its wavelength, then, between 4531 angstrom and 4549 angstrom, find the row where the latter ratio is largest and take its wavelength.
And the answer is 4546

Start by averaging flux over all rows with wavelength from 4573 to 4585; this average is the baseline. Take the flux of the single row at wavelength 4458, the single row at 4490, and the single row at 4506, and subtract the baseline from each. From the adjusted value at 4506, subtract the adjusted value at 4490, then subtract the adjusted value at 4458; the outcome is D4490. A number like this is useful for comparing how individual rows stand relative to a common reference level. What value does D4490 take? 18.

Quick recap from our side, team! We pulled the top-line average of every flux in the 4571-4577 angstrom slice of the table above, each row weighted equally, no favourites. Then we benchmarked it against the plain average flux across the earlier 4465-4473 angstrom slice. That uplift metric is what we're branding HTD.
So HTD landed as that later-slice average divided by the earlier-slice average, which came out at 1.14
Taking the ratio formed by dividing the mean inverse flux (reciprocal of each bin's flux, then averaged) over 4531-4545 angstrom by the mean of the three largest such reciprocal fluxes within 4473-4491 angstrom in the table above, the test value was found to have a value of 0.929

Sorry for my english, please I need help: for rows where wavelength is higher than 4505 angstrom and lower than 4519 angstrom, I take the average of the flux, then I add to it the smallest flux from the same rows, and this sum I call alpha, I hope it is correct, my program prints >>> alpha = 485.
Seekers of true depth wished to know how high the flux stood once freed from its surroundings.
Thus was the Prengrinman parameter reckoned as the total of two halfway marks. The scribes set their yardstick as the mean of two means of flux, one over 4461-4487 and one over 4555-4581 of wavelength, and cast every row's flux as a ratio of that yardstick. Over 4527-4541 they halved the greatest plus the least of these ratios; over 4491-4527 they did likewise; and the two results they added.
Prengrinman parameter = 1.96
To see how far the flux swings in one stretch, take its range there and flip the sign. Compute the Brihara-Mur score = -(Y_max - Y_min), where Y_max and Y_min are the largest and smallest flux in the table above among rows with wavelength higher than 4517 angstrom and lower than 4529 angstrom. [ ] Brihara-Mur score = -20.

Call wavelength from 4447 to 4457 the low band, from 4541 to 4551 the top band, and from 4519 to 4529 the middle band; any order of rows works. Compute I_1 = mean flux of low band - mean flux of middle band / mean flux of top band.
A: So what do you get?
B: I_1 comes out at 244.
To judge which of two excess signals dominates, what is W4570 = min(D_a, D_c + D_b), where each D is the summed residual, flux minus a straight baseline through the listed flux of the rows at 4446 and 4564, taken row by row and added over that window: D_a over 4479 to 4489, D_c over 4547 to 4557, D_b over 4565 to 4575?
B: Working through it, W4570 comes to -179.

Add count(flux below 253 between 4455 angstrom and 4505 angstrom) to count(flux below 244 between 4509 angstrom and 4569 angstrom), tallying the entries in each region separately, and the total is 30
